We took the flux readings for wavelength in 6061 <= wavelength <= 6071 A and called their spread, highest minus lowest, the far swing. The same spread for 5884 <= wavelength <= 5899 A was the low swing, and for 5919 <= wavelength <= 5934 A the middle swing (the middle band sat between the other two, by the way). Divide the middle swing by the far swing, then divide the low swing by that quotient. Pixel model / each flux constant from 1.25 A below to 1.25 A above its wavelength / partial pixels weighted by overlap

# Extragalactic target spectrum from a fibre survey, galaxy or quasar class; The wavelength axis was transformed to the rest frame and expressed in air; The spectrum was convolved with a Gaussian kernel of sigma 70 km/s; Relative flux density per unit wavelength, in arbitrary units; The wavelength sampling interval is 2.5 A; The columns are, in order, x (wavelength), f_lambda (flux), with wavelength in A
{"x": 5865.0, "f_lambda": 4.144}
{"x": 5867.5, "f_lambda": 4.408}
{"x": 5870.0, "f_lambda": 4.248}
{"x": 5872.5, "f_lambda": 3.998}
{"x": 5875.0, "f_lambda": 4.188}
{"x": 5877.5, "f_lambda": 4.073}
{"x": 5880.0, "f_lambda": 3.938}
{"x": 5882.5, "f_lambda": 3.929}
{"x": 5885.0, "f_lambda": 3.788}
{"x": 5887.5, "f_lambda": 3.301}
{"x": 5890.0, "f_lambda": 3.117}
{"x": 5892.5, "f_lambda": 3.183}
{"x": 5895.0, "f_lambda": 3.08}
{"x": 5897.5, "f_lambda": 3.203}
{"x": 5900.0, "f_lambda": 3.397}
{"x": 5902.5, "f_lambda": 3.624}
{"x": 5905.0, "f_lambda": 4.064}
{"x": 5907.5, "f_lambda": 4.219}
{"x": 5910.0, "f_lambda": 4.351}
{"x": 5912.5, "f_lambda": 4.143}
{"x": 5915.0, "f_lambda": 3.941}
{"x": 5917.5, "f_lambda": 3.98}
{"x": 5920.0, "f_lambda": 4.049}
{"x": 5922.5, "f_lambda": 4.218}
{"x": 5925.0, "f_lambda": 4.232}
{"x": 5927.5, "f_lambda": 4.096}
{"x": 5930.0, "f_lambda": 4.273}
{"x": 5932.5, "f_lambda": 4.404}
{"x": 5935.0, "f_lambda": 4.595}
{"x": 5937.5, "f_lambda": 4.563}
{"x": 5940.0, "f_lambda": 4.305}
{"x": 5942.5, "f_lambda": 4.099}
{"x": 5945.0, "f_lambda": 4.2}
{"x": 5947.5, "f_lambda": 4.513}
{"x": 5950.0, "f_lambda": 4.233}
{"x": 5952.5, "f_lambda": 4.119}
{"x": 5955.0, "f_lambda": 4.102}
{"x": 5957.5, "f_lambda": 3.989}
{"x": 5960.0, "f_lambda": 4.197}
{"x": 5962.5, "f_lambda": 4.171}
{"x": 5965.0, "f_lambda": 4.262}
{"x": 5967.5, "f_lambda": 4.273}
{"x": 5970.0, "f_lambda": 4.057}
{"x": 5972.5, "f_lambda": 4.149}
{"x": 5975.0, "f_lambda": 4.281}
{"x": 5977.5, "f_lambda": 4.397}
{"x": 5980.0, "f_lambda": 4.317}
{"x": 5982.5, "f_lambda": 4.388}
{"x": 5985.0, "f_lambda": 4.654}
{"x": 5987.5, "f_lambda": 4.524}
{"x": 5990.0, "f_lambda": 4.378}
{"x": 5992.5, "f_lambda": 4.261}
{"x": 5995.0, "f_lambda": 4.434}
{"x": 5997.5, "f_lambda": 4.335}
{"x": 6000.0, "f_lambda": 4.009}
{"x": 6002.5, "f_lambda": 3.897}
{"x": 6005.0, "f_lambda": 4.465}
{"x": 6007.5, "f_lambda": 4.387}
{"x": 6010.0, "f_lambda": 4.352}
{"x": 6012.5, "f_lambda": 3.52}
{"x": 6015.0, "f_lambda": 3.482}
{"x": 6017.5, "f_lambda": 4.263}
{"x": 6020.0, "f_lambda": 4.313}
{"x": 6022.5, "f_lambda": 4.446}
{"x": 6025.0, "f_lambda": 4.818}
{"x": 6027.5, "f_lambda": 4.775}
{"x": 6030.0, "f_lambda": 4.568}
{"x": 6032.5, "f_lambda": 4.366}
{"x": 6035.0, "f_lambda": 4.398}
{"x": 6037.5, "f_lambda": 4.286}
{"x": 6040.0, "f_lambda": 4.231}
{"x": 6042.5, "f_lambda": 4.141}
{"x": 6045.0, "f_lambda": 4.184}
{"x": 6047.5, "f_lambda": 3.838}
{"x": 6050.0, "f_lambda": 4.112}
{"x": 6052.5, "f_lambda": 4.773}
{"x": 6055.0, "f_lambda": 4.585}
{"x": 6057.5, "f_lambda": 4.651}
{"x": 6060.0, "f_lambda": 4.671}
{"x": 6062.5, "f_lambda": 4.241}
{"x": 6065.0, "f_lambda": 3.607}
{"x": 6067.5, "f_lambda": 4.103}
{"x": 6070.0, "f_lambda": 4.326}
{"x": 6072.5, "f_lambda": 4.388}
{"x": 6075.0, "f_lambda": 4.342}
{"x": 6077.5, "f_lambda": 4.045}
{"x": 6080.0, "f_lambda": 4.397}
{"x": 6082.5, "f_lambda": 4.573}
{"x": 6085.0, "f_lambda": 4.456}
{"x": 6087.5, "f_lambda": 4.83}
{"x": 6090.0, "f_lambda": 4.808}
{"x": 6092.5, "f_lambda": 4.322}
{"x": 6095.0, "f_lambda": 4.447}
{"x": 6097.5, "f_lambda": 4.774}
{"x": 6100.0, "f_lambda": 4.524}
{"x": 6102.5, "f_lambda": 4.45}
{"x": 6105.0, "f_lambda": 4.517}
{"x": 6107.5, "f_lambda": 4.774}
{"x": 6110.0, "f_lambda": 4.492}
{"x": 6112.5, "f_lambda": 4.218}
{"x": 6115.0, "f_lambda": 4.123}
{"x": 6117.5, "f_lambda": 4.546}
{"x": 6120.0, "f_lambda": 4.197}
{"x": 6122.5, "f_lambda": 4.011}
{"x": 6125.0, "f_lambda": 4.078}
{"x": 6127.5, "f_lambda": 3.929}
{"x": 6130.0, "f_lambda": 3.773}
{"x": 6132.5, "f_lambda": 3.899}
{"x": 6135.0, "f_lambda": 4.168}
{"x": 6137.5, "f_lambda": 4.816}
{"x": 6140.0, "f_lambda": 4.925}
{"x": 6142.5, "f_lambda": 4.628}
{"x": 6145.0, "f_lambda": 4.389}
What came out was 1.43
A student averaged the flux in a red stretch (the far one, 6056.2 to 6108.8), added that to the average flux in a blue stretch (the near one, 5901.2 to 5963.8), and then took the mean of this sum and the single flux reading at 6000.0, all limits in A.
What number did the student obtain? 6.32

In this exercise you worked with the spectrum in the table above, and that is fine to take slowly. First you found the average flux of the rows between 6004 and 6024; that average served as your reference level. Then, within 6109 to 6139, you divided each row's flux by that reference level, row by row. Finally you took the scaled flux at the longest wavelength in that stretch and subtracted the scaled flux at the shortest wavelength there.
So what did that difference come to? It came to 0.08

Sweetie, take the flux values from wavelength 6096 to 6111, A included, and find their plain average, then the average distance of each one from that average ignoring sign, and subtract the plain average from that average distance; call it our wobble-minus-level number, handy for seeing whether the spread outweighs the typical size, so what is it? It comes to -4.46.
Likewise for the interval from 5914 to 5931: -4.00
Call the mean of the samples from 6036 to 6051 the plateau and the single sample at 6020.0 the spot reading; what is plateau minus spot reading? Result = -0.2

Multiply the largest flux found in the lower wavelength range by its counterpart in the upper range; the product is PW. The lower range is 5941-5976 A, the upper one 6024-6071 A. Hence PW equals 21.7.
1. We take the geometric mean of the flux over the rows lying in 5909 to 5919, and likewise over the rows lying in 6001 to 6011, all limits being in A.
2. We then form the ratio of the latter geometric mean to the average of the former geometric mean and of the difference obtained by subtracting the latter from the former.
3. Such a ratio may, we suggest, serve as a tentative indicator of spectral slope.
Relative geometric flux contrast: 2.17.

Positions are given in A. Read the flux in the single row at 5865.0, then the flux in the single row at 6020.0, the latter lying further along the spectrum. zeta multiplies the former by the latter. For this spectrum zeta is 17.9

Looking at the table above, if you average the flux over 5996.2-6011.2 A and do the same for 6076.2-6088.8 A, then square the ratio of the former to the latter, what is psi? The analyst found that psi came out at 0.90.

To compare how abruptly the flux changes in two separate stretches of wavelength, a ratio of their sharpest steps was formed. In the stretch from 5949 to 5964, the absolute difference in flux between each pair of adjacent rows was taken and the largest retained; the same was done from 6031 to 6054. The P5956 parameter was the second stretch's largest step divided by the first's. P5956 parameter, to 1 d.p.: 3.2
